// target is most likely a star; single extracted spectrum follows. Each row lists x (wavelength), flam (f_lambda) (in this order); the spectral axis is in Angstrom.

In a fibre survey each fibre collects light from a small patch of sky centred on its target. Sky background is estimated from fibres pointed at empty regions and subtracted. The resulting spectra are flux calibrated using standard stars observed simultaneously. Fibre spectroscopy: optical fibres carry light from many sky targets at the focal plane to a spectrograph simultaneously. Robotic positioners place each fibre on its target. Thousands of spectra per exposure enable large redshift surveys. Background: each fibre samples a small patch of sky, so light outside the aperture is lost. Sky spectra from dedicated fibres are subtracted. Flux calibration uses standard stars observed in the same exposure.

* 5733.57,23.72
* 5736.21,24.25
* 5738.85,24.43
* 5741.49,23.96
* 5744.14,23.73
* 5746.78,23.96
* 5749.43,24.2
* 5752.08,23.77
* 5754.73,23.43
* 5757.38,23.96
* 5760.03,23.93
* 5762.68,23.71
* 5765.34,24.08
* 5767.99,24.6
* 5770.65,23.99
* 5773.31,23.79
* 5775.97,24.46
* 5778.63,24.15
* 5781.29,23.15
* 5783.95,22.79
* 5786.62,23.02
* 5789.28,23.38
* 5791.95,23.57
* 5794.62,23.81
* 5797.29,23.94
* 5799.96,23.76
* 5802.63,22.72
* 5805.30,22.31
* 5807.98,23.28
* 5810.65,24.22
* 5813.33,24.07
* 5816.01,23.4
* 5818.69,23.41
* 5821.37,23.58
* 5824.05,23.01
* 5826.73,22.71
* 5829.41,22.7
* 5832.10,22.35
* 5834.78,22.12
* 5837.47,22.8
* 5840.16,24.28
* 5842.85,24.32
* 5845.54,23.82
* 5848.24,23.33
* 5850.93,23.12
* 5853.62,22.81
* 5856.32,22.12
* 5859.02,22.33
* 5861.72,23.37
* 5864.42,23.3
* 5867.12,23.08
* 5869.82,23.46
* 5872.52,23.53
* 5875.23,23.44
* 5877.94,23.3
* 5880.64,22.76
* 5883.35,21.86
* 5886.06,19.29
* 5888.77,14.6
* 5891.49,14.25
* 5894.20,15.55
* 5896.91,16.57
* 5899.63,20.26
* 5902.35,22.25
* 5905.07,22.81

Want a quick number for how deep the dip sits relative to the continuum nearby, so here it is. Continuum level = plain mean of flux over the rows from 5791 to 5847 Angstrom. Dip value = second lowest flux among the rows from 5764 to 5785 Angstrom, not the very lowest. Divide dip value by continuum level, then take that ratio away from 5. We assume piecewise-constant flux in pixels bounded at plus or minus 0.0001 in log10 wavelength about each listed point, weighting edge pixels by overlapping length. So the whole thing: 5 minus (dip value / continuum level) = 4.008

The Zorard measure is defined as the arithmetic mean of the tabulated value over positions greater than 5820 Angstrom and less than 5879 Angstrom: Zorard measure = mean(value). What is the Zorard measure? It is 23.1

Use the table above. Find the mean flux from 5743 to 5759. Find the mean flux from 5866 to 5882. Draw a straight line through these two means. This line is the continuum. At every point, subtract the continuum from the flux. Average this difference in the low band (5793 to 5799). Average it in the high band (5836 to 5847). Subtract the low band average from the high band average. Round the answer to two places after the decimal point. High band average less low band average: 0.14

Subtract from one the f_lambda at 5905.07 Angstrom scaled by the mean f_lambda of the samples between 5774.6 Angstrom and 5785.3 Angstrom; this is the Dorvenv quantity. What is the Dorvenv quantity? 0.035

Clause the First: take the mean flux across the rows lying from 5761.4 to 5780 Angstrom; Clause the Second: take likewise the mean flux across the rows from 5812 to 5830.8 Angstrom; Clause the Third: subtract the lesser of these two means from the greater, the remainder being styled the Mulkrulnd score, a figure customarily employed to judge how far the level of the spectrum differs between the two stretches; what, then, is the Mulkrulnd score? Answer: 0.84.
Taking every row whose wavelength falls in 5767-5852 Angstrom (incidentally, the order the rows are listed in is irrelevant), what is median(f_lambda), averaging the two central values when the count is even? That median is 23.4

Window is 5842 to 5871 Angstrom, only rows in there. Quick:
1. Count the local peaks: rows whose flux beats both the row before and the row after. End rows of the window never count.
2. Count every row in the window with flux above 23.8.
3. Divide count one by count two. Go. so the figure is 0.50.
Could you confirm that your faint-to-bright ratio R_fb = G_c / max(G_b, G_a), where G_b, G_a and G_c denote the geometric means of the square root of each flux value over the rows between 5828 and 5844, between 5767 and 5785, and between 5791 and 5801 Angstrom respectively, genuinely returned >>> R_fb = 1.00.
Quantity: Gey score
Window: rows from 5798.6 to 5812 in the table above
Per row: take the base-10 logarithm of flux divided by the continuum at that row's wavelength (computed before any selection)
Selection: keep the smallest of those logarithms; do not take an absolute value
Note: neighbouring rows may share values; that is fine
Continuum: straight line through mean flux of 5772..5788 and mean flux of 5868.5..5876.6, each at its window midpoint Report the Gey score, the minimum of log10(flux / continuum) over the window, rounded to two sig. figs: -0.023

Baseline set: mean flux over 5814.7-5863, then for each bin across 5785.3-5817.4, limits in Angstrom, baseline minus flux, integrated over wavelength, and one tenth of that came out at -1.2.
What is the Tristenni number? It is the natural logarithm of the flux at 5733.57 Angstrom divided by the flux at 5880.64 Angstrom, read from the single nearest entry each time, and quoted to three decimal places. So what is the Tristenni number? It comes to 0.041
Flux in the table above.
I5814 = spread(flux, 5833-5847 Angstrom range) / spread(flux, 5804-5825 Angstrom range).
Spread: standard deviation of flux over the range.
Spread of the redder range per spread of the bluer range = 1.6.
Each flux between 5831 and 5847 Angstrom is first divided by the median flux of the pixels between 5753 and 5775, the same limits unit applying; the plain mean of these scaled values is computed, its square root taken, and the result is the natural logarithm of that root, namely -0.014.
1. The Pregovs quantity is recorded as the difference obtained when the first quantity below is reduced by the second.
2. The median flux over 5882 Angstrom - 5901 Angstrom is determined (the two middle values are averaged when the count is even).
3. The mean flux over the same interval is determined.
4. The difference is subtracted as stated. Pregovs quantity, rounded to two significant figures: -0.91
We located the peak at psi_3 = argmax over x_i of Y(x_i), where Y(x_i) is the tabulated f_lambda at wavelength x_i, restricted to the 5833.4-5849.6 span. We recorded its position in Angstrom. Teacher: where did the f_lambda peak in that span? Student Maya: 5842.85 Angstrom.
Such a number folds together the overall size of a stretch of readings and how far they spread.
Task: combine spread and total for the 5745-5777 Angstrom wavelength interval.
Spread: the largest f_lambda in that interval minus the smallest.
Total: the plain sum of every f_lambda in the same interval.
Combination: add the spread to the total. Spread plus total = 289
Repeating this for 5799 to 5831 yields 281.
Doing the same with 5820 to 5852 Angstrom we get 280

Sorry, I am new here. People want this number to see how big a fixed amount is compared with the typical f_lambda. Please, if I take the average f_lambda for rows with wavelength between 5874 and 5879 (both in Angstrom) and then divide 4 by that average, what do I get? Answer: 0.171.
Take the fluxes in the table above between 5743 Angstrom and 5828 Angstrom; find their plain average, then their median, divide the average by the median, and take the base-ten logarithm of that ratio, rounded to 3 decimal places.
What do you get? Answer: -0.002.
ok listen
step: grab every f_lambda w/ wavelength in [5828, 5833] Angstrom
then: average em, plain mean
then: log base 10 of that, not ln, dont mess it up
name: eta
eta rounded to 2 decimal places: 1.35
